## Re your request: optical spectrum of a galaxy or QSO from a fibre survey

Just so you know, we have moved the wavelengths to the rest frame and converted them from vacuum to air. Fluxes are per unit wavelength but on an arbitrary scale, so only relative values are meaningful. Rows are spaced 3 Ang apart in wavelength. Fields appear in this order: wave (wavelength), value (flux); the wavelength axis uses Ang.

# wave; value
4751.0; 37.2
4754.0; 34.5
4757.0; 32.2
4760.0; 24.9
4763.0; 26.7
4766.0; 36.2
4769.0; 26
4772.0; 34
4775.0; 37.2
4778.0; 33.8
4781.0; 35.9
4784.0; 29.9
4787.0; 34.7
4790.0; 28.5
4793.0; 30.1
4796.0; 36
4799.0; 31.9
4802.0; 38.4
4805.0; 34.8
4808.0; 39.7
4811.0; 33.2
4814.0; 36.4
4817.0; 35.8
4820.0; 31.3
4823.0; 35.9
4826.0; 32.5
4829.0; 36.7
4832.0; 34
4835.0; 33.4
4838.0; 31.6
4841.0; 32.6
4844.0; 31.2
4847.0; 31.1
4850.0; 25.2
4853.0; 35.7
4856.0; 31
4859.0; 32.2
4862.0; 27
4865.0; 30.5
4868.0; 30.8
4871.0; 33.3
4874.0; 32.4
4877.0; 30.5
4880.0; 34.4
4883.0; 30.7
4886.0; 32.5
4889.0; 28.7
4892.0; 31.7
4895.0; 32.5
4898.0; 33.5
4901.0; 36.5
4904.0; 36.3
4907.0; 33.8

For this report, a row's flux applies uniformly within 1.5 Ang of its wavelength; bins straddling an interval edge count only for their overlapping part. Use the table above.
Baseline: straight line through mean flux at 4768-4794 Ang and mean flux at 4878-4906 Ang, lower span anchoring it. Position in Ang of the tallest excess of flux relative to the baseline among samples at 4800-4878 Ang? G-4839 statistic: 4808.0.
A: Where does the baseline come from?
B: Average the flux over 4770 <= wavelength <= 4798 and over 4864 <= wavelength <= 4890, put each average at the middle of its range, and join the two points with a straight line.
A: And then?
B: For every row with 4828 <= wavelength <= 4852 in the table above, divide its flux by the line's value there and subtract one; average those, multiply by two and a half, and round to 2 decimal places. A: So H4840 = -0.02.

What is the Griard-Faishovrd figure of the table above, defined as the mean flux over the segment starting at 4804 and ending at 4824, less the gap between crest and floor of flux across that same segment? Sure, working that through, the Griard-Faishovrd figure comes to 26.9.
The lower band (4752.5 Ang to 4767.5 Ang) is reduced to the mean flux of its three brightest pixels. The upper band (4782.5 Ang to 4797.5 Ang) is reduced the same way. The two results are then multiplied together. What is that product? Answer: 1152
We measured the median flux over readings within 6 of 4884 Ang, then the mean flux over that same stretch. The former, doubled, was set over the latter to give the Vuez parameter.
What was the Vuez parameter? 2.00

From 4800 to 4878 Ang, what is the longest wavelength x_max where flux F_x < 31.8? 4877.0 Ang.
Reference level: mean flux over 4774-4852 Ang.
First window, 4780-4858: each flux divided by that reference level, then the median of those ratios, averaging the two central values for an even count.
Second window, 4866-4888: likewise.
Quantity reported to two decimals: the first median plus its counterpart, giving 1.96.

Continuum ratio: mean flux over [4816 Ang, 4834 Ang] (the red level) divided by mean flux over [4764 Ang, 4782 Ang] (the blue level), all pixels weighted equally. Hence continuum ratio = 1.02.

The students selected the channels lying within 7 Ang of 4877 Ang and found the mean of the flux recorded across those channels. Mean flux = 32.3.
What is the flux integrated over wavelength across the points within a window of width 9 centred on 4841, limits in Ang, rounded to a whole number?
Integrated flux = 286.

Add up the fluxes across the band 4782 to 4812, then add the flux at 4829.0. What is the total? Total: 374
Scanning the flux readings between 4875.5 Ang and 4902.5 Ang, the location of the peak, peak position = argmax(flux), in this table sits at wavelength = 4901.0 Ang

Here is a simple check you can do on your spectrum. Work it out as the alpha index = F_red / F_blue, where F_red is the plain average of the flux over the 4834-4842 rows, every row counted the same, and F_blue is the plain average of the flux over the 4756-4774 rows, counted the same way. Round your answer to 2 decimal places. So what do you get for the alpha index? 1.08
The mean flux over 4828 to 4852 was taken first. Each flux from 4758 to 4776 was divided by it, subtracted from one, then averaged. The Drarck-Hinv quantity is 0.04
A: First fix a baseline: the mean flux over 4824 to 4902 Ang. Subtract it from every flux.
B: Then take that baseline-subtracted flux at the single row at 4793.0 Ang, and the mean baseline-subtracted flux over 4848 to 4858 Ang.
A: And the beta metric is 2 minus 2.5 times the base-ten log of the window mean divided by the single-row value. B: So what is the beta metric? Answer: 2.4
